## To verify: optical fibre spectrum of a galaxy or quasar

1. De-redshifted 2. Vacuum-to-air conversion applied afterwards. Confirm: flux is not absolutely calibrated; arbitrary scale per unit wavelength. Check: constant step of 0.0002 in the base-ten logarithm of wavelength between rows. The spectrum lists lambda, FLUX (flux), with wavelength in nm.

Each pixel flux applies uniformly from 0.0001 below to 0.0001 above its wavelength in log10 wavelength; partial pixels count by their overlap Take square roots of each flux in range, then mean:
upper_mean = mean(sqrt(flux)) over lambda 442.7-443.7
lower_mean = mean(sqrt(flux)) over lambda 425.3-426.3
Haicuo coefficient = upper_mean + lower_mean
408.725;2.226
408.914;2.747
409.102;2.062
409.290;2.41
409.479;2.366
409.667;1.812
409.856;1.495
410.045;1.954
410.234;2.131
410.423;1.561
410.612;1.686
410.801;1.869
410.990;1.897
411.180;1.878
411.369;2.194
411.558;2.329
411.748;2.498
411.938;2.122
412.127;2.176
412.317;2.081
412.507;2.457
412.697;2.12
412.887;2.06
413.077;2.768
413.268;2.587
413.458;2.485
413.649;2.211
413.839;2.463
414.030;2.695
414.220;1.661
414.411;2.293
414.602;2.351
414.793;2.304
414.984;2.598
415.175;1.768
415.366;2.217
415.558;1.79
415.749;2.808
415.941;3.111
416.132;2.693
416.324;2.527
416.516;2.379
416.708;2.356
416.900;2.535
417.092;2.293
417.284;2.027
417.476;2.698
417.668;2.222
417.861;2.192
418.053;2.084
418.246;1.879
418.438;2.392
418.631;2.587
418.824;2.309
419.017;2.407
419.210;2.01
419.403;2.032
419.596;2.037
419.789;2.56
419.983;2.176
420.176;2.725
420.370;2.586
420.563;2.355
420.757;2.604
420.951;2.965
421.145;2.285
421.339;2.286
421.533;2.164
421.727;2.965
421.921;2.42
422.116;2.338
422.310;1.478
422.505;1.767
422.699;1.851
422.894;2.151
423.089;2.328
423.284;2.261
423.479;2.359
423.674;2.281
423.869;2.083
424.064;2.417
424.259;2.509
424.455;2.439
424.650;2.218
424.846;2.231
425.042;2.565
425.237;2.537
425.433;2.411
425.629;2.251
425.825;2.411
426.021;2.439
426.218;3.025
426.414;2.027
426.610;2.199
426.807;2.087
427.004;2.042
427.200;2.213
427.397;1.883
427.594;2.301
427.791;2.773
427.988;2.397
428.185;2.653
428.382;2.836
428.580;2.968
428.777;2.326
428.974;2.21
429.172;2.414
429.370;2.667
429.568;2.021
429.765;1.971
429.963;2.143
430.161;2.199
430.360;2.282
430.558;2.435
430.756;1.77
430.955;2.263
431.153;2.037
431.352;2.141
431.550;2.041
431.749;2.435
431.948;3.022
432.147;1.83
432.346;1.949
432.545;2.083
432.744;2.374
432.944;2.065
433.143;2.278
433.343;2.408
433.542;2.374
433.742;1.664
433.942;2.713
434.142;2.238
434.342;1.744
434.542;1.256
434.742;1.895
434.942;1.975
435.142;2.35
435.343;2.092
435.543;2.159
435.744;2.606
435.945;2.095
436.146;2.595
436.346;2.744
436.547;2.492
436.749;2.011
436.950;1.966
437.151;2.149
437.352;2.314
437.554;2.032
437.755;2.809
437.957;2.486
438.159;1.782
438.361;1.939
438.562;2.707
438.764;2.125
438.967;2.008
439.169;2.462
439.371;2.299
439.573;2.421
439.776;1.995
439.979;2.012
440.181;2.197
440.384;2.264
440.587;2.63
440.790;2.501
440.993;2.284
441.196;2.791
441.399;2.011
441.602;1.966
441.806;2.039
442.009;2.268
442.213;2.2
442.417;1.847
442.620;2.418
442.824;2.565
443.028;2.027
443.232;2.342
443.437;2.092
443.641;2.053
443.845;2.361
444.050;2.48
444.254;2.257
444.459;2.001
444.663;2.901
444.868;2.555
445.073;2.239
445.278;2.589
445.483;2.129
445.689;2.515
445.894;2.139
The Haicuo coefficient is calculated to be 3.07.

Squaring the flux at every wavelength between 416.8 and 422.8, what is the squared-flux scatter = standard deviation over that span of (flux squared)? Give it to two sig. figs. 1.5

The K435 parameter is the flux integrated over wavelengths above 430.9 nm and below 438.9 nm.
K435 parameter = 18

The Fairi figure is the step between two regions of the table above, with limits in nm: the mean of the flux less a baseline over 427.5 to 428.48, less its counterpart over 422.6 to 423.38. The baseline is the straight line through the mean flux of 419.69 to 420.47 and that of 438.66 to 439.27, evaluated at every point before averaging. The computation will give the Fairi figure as 0.5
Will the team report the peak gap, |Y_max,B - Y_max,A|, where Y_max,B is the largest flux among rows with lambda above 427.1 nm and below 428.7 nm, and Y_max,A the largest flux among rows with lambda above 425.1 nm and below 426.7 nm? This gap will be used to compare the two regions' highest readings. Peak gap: 0.057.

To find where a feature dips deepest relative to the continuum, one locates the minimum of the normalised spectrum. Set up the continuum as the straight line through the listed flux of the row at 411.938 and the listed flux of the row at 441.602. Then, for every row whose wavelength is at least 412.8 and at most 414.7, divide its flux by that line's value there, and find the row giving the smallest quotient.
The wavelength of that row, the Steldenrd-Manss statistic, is 414.220 nm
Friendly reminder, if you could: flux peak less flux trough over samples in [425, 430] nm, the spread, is 1.1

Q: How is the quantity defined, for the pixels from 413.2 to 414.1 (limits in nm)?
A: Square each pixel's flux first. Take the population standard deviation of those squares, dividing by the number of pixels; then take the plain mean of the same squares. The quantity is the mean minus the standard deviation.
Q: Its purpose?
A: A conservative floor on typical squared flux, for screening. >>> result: 5.4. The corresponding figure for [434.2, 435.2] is 2.2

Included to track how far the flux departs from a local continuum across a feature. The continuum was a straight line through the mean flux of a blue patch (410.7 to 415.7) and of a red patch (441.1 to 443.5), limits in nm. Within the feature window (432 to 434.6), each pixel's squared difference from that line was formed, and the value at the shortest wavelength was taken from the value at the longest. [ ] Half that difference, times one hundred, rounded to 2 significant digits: 39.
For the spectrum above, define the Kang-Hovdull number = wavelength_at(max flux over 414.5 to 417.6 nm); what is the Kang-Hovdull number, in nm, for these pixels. 415.941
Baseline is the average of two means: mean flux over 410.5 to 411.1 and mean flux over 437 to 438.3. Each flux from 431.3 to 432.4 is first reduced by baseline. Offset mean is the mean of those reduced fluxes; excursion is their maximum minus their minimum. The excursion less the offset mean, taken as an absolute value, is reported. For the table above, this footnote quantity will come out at 1.0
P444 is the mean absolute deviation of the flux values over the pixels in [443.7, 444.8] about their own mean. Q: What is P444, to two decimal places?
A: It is 0.23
